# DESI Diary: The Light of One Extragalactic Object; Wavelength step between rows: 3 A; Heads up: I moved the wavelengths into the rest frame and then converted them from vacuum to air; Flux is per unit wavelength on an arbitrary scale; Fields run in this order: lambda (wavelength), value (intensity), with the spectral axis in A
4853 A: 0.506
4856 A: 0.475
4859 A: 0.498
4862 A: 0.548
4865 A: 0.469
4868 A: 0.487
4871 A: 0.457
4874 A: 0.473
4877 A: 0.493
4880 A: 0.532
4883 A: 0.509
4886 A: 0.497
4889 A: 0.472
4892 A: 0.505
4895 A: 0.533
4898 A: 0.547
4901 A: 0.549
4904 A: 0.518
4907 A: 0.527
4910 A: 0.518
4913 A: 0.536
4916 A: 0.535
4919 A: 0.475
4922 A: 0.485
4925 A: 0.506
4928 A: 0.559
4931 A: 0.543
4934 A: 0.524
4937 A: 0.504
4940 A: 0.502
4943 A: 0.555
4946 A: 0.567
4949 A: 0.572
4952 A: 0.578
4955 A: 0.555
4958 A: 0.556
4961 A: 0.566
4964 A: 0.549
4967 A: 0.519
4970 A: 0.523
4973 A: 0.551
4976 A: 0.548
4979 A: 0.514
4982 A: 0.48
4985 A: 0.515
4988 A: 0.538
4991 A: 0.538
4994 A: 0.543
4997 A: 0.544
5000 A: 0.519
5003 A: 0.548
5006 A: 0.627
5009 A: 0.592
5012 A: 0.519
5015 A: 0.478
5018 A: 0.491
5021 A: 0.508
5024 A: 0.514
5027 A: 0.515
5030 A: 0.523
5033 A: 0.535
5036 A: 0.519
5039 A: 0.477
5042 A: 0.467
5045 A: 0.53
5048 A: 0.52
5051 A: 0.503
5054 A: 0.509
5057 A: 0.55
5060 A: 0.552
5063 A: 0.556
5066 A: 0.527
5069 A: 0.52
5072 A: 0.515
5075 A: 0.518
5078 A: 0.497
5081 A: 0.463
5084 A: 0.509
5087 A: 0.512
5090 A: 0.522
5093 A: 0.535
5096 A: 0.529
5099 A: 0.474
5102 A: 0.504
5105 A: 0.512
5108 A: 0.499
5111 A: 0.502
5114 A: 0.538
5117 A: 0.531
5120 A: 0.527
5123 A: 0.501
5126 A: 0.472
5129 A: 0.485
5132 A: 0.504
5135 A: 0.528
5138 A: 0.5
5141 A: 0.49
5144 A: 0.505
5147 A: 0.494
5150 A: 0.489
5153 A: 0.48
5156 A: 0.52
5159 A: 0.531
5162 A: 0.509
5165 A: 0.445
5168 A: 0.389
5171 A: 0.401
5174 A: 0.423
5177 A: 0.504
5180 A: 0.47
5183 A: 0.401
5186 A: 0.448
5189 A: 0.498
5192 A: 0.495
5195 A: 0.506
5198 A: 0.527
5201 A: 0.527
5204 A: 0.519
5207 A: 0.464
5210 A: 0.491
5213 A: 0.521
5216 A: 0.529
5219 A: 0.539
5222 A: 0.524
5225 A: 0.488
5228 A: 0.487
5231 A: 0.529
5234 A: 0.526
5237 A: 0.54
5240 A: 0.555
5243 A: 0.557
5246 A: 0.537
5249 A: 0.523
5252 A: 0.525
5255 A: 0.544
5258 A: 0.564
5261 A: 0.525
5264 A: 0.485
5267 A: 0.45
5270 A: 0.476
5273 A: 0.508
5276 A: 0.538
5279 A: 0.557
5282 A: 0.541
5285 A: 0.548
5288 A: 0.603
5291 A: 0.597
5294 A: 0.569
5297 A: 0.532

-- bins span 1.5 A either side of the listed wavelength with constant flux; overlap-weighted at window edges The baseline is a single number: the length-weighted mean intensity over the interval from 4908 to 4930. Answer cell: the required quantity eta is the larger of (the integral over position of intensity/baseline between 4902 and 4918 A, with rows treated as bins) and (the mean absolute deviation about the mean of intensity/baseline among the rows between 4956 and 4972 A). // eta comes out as 16.3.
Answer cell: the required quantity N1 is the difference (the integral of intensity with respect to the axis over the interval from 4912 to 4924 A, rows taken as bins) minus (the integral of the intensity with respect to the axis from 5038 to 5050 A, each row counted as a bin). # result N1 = 0.1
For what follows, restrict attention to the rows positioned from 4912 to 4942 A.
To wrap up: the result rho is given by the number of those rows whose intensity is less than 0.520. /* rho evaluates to 5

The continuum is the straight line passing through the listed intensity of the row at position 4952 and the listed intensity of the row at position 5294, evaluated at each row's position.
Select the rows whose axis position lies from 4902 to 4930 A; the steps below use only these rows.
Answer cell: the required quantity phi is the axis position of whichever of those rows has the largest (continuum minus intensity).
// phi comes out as 4919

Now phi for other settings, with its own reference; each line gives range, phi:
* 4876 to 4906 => 4889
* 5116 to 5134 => 5126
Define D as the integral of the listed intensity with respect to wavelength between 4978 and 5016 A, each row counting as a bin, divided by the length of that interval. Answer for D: 0.536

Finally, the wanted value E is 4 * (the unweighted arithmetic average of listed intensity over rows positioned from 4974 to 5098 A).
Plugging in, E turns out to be 2.09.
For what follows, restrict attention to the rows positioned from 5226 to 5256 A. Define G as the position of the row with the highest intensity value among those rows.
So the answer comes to 5243 A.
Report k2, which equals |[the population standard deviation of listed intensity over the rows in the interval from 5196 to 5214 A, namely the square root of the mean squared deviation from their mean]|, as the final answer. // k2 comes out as 0.0232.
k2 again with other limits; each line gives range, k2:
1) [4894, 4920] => 0.0209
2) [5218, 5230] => 0.0226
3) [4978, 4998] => 0.0216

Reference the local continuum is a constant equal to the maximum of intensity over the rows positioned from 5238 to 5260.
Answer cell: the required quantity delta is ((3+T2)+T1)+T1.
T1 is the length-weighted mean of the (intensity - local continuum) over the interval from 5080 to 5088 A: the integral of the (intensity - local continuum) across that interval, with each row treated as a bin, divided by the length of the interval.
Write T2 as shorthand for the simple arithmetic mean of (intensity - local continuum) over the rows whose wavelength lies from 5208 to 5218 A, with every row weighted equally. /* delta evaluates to 2.81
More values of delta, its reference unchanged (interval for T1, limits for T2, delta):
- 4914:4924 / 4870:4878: 2.78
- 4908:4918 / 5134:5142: 2.87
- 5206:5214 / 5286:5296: 2.88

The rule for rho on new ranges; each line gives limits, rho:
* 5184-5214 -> 7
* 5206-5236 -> 4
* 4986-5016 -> 3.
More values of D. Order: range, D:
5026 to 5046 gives 0.509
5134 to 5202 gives 0.481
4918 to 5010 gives 0.539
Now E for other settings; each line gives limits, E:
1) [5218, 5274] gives 2.08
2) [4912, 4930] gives 2.06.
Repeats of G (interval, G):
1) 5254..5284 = 5258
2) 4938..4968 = 4952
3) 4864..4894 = 4880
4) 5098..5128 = 5114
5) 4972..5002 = 4973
